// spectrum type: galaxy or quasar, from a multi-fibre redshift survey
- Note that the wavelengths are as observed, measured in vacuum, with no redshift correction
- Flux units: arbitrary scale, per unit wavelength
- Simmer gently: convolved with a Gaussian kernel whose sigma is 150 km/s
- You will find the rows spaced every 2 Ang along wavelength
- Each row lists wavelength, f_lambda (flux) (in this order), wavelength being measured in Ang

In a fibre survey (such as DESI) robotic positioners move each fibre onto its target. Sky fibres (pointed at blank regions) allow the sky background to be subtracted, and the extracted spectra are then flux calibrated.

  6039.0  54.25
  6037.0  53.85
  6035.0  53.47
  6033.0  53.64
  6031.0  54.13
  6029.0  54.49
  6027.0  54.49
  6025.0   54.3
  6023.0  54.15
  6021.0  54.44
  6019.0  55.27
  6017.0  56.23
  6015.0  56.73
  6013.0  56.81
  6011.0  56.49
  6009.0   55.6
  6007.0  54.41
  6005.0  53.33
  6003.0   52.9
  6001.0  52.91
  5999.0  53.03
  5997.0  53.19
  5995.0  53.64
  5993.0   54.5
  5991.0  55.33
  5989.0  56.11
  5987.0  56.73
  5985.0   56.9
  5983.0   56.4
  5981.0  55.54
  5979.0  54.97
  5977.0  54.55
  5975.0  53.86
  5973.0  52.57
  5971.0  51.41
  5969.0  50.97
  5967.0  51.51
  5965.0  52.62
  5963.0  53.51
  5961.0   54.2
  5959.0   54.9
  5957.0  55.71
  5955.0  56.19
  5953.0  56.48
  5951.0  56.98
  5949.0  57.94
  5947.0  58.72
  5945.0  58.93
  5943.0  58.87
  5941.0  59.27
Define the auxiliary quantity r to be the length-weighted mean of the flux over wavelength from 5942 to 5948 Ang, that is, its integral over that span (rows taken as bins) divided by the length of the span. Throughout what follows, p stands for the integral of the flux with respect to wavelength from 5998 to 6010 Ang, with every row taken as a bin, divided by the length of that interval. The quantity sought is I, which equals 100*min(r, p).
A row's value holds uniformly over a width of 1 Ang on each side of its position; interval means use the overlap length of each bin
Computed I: 5370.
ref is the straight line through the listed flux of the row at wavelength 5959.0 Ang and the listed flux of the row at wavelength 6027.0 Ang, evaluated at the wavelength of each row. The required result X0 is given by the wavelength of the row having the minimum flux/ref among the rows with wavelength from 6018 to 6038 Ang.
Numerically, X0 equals 6035.0 Ang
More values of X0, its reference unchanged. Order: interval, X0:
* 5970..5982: 5971.0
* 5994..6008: 6001.0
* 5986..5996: 5995.0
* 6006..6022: 6007.0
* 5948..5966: 5965.0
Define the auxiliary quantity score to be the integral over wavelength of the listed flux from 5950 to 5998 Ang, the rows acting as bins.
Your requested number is 2618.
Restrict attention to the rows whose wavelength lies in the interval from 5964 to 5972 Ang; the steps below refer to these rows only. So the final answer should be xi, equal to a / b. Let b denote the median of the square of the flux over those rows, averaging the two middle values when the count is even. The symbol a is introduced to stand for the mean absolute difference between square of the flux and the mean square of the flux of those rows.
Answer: 0.0195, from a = 52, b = 2648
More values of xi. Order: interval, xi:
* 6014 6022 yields 0.0291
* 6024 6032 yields 0.0051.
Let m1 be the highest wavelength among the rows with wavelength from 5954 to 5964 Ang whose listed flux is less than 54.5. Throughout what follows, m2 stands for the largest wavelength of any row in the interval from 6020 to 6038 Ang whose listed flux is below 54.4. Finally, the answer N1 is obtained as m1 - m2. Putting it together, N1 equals -74 Ang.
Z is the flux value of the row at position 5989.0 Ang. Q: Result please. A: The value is 56.11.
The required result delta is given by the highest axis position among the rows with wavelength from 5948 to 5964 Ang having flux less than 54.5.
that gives 5963.0 Ang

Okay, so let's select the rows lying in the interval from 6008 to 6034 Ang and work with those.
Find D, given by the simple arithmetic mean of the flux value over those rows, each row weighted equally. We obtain 55.1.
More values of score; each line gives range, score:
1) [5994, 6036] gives 2287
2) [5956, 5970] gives 747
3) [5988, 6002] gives 757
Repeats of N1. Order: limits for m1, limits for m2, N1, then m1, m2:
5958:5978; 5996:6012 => -30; 5975.0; 6005.0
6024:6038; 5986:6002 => 36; 6037.0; 6001.0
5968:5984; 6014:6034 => -58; 5975.0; 6033.0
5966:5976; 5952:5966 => 10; 5975.0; 5965.0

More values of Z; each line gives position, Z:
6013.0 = 56.81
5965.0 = 52.62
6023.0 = 54.15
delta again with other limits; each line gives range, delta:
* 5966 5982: 5975.0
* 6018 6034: 6033.0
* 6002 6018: 6007.0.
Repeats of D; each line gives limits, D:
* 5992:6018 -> 54.6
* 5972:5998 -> 54.9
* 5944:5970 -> 55.3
